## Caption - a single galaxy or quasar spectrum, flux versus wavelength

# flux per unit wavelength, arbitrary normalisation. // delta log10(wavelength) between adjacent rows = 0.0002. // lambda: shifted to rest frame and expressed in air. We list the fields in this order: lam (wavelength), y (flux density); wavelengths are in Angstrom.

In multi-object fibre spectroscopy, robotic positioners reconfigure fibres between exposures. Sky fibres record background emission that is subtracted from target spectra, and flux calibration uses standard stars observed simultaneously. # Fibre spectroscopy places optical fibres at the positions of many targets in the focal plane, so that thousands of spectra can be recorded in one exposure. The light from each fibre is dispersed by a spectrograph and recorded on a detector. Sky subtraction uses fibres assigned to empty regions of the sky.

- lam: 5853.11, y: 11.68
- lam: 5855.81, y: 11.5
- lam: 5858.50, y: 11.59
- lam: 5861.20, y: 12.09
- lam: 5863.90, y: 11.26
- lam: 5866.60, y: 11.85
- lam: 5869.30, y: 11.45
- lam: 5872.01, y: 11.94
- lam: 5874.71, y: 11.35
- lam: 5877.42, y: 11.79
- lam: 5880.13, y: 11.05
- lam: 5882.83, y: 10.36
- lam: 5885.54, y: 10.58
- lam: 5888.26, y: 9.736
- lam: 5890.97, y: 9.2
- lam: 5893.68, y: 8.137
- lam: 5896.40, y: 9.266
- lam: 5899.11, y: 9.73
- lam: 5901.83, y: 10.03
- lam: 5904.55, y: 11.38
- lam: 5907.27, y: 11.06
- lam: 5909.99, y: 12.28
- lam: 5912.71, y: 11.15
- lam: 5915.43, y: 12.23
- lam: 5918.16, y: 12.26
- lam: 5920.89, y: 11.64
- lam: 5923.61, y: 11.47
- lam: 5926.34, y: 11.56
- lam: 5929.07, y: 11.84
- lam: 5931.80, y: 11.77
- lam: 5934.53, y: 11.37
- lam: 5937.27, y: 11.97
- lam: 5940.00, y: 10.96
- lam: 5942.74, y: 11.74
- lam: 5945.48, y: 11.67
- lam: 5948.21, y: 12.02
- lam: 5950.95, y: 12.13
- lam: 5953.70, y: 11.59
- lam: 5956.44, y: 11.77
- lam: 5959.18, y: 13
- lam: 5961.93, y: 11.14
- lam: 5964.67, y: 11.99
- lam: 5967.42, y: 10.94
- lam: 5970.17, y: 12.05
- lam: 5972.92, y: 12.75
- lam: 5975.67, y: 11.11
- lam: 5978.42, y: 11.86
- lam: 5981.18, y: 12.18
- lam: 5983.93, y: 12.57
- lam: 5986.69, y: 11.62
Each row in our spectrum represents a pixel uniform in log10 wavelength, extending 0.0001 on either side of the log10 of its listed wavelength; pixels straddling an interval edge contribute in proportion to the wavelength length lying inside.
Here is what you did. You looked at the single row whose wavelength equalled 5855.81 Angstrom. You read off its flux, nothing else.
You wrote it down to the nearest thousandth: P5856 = 11.500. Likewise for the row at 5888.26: 9.736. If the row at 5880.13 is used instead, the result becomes 11.050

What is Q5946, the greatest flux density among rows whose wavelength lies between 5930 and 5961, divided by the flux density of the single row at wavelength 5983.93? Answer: 1.03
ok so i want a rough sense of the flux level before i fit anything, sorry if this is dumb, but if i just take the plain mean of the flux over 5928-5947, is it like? 11.6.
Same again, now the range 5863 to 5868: 11.6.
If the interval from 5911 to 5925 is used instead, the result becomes 11.8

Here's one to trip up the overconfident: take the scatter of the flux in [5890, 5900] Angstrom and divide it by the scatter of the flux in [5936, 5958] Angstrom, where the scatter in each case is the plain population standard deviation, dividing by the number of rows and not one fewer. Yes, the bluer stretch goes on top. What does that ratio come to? 1.72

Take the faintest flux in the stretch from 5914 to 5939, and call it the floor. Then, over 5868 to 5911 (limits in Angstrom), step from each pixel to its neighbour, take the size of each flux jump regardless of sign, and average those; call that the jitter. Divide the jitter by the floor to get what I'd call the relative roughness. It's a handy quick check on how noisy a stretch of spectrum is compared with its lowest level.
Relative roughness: 0.061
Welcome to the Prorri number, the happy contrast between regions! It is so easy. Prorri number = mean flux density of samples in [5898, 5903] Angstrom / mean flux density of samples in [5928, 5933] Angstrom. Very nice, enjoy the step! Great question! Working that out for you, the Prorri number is 0.84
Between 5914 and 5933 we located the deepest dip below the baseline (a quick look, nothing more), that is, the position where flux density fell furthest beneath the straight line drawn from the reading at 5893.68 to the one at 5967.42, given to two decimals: 5926.34 Angstrom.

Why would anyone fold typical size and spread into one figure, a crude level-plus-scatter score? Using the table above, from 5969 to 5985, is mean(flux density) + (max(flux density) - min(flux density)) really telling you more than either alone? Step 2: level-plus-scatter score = 13.7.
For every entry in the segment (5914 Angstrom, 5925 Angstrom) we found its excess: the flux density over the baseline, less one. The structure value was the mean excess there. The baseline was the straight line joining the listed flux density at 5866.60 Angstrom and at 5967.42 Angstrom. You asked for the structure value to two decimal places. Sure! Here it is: 0.05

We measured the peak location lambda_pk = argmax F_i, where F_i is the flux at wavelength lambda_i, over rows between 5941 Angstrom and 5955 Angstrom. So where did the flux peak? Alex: 5950.95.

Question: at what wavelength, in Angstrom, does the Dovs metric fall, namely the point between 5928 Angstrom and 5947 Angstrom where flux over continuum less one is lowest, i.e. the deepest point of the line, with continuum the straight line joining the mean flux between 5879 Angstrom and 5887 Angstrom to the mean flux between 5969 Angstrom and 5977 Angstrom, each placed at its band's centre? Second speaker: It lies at 5940.00 Angstrom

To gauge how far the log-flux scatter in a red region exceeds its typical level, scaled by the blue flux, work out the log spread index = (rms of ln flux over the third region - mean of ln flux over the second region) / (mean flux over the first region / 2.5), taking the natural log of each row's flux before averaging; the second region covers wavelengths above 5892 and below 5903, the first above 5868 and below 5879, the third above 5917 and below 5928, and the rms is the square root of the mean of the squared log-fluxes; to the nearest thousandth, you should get 0.051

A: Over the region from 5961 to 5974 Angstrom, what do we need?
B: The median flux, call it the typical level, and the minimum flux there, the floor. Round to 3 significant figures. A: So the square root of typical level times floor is 11.5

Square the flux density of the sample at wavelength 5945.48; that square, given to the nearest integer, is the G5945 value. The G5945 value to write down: 136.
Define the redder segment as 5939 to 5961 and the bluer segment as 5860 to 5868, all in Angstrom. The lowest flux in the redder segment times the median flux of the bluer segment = 130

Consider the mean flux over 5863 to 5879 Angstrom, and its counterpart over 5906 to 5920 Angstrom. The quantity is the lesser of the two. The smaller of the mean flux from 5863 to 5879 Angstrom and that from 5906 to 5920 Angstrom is 11.6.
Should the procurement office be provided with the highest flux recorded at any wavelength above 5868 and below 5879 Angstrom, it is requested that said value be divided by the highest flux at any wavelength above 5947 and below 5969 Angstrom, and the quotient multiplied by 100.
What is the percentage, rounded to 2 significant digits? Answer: 92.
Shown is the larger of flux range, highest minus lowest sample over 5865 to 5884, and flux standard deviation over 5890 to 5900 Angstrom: 1.58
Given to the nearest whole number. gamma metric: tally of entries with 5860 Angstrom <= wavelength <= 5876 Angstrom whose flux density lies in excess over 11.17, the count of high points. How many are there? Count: 6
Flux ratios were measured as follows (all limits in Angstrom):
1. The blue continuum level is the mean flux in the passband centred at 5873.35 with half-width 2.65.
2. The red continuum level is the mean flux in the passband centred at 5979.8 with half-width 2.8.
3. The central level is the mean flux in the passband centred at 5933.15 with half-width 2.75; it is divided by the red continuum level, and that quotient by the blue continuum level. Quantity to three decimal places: 0.083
